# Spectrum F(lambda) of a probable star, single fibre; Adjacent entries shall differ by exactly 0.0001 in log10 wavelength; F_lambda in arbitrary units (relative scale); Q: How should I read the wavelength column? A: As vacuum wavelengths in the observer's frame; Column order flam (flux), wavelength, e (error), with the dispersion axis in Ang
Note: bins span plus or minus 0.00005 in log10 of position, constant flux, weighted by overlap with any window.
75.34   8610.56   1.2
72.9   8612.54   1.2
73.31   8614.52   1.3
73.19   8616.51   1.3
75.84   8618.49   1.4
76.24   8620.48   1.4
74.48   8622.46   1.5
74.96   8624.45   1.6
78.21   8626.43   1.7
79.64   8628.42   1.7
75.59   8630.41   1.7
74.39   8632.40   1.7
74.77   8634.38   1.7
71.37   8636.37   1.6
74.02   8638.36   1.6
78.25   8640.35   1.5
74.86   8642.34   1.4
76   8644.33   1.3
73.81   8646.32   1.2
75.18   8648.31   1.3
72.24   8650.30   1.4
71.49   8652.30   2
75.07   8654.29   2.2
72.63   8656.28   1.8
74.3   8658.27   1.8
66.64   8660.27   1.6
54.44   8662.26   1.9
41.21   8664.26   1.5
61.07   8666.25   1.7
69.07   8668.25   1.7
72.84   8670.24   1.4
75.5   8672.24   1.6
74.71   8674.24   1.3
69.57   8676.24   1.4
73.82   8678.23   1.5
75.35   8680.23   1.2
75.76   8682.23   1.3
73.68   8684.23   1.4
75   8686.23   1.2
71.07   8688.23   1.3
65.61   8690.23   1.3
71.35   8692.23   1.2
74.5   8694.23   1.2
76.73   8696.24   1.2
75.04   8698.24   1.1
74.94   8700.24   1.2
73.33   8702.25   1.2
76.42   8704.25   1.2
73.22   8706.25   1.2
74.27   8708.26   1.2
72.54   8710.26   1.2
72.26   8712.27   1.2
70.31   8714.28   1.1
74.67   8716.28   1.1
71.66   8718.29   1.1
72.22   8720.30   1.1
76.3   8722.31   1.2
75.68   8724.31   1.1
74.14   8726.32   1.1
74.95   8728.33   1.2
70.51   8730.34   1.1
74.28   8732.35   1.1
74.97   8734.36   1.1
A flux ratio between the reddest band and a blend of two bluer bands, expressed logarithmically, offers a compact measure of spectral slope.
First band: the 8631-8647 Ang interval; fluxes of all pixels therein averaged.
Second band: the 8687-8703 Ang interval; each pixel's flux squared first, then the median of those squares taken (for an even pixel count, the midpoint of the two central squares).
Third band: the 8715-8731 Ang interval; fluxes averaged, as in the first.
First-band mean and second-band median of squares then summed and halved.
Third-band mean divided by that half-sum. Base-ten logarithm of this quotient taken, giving -1.57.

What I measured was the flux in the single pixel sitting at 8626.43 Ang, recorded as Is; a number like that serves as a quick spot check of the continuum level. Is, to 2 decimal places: 78.21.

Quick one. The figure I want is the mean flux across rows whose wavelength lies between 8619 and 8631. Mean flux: 76.5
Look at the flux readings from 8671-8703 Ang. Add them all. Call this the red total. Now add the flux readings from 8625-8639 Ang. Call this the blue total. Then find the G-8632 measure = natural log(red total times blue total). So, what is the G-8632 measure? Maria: 13.3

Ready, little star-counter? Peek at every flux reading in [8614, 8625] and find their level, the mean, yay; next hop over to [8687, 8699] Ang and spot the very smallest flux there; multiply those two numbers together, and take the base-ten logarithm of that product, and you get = 3.69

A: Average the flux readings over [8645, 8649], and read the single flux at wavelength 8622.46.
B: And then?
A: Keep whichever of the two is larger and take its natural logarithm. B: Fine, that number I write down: 4.31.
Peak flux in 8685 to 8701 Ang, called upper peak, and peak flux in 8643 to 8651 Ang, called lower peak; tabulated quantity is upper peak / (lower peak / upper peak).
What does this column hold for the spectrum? 77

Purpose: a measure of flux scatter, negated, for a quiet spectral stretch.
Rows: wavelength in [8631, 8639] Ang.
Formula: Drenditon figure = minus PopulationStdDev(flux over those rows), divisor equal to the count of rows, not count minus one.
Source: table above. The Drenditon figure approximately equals -1.3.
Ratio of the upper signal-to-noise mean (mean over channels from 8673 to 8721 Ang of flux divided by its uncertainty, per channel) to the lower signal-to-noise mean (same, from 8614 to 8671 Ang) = 1.30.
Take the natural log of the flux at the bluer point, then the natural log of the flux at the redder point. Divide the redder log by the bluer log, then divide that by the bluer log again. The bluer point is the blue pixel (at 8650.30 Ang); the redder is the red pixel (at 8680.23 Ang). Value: 0.236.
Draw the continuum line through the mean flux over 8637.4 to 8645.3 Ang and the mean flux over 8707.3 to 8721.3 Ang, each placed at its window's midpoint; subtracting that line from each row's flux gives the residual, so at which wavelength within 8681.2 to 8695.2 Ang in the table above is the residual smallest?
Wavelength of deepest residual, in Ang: 8690.23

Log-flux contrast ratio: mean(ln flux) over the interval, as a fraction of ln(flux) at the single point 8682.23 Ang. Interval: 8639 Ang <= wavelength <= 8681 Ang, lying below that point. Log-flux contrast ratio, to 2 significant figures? 0.98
